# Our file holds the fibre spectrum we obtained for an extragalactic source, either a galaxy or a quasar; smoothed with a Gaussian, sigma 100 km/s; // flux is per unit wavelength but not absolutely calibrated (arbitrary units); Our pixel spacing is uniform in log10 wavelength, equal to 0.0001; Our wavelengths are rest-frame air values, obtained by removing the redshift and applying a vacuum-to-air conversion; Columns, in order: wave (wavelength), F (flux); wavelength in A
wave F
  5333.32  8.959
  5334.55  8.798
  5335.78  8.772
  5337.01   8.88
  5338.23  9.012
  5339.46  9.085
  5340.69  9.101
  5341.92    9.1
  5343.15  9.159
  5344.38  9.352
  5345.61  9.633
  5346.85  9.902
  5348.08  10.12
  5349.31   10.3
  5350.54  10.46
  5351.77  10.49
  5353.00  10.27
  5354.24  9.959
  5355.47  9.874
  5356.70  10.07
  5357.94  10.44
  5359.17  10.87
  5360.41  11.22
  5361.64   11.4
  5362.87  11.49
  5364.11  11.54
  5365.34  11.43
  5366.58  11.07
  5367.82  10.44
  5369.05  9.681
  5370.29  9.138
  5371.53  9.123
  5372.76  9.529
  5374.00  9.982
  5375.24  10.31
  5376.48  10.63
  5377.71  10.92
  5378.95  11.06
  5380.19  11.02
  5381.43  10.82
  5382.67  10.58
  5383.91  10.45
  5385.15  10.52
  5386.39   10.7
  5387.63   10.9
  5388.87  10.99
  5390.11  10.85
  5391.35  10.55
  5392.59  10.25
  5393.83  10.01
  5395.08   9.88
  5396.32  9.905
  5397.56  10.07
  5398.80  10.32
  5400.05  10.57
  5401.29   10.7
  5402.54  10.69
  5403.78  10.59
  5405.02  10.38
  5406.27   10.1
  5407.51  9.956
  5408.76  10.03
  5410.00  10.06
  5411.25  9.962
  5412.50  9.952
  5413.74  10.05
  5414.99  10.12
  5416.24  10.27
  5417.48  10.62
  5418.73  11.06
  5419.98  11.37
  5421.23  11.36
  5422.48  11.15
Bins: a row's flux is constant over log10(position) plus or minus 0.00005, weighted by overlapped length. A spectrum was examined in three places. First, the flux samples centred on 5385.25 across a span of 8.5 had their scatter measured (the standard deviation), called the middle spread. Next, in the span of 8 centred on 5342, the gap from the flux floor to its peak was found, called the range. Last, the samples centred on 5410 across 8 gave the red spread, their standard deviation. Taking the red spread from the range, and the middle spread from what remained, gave 0.4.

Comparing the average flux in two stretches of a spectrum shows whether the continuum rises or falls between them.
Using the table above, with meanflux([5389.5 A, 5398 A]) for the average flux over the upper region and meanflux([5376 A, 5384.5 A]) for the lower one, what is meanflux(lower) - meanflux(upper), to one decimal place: 0.6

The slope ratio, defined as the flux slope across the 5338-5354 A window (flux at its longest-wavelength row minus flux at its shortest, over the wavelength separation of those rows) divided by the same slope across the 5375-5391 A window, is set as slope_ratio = 2.3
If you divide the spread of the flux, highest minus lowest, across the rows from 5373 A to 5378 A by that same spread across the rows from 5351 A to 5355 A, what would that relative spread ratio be 1.8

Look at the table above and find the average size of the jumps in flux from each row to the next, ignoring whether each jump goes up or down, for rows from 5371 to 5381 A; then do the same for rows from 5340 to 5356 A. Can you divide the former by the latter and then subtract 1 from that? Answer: 0.7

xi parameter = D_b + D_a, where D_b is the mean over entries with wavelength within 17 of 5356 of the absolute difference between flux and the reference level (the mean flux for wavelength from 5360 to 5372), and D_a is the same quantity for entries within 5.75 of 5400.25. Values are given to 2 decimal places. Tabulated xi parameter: 1.15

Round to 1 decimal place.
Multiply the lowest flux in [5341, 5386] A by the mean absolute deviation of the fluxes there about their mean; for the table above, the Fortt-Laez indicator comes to 5.2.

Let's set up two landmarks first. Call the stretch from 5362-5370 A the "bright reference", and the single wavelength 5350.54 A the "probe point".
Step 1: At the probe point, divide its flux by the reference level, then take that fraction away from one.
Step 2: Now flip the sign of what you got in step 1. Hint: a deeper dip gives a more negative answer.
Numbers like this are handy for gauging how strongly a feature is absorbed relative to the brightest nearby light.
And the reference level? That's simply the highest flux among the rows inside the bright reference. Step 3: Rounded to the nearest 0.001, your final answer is -0.094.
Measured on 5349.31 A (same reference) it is -0.107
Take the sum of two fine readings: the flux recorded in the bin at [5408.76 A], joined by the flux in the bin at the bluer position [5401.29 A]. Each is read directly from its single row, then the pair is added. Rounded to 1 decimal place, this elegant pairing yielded 20.7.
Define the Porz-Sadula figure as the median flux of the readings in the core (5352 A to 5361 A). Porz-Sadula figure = 10.3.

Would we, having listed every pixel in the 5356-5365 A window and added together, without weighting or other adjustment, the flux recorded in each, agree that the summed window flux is 77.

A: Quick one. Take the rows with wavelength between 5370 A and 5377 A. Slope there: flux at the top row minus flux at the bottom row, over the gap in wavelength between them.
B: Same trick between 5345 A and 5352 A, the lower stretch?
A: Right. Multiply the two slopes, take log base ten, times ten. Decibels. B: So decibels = -15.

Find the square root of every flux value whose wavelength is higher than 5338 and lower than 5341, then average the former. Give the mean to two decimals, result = 3.01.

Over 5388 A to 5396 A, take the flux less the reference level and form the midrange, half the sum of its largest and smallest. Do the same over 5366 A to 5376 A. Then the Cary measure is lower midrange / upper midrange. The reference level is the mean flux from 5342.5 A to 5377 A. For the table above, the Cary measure -1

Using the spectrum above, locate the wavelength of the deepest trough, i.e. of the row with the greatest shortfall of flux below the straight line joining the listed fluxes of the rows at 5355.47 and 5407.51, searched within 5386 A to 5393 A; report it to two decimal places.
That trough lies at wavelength 5392.59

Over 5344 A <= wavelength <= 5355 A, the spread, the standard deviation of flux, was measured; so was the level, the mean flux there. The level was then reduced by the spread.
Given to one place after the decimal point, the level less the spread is 9.7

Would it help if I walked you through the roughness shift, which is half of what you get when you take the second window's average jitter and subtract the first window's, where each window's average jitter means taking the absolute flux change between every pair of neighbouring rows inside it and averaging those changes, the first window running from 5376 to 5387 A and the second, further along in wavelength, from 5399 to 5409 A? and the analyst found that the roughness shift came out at -0.01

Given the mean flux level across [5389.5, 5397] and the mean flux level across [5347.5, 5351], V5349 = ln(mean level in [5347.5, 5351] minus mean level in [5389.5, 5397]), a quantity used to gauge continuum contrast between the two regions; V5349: -2.9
